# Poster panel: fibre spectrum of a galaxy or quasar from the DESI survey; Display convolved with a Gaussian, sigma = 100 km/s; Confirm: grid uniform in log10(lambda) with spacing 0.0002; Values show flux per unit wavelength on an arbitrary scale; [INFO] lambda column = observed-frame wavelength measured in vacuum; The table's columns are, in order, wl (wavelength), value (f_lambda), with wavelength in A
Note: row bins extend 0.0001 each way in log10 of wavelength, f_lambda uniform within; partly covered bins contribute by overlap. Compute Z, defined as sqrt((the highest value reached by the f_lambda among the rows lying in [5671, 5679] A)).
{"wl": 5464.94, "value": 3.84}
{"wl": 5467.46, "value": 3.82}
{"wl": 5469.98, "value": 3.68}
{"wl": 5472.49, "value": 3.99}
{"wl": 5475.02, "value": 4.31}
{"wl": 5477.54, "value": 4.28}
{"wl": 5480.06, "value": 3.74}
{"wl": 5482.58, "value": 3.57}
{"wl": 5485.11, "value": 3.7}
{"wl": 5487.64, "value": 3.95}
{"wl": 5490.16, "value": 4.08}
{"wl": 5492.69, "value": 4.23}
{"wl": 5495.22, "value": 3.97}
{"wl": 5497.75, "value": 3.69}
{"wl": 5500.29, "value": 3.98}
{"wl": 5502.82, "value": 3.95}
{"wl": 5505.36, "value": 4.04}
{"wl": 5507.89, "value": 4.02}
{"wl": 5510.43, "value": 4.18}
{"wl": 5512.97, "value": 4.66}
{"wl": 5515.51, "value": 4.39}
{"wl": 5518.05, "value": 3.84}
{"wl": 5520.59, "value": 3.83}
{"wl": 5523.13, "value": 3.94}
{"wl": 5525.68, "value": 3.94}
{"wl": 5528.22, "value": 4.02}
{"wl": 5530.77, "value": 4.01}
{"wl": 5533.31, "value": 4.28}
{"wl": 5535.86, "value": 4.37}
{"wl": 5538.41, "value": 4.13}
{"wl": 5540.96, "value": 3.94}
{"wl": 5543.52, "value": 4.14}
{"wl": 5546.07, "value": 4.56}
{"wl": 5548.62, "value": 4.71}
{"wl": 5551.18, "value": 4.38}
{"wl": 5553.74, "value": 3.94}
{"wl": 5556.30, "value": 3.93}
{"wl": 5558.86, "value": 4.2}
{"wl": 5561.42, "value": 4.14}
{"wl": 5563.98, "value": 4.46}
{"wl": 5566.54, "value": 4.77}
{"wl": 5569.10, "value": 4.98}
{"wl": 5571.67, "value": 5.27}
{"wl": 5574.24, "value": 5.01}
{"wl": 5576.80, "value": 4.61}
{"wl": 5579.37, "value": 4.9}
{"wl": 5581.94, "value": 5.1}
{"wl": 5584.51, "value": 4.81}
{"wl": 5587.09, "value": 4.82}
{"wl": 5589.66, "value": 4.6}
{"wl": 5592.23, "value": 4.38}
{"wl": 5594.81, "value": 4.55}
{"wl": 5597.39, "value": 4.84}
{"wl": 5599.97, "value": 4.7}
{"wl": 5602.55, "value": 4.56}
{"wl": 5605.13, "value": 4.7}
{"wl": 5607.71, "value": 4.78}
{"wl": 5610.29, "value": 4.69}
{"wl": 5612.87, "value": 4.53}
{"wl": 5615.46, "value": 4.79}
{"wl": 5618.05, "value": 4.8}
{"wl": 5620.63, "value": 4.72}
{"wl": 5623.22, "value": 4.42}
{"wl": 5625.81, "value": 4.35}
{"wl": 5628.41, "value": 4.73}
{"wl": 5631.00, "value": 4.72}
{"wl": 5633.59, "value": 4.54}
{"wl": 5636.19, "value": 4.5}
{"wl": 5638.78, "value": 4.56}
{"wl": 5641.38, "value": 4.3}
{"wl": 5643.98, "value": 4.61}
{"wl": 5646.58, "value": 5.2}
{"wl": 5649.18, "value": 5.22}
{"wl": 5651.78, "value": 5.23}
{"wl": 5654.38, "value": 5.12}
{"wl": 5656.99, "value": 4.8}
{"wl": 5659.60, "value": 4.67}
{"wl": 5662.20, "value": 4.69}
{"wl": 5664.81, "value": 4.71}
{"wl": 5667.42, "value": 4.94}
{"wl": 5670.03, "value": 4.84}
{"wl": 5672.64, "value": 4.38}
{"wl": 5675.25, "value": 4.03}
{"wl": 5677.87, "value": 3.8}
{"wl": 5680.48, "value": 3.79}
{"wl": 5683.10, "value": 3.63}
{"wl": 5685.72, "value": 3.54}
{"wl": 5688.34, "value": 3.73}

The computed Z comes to 2.09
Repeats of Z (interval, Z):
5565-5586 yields 2.30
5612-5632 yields 2.19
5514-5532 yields 2.10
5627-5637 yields 2.17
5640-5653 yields 2.29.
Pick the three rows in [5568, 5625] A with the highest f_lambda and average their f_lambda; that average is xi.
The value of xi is 5.1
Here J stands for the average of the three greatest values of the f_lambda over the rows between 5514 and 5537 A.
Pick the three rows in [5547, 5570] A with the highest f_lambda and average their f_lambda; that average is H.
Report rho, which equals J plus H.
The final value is 9.2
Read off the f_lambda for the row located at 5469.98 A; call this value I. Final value 3.68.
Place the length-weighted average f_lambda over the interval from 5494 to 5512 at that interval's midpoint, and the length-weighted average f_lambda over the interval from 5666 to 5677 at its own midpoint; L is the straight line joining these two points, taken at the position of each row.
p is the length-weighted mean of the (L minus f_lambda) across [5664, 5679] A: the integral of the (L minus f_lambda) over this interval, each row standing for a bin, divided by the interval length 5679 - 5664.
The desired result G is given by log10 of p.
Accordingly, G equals -1.2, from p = 0.07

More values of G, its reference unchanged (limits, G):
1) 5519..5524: -0.8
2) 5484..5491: -1.5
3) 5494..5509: -1.4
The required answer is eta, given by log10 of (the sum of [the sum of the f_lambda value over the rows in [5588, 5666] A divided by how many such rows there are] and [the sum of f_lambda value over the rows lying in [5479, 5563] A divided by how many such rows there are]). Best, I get 0.943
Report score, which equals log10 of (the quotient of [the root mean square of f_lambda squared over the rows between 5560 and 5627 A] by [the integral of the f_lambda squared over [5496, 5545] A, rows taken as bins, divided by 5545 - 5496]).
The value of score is 0.13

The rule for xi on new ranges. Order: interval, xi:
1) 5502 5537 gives 4.5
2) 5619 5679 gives 5.2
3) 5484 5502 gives 4.1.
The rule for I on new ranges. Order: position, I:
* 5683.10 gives 3.63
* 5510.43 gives 4.18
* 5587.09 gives 4.82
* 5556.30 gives 3.93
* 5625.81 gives 4.35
